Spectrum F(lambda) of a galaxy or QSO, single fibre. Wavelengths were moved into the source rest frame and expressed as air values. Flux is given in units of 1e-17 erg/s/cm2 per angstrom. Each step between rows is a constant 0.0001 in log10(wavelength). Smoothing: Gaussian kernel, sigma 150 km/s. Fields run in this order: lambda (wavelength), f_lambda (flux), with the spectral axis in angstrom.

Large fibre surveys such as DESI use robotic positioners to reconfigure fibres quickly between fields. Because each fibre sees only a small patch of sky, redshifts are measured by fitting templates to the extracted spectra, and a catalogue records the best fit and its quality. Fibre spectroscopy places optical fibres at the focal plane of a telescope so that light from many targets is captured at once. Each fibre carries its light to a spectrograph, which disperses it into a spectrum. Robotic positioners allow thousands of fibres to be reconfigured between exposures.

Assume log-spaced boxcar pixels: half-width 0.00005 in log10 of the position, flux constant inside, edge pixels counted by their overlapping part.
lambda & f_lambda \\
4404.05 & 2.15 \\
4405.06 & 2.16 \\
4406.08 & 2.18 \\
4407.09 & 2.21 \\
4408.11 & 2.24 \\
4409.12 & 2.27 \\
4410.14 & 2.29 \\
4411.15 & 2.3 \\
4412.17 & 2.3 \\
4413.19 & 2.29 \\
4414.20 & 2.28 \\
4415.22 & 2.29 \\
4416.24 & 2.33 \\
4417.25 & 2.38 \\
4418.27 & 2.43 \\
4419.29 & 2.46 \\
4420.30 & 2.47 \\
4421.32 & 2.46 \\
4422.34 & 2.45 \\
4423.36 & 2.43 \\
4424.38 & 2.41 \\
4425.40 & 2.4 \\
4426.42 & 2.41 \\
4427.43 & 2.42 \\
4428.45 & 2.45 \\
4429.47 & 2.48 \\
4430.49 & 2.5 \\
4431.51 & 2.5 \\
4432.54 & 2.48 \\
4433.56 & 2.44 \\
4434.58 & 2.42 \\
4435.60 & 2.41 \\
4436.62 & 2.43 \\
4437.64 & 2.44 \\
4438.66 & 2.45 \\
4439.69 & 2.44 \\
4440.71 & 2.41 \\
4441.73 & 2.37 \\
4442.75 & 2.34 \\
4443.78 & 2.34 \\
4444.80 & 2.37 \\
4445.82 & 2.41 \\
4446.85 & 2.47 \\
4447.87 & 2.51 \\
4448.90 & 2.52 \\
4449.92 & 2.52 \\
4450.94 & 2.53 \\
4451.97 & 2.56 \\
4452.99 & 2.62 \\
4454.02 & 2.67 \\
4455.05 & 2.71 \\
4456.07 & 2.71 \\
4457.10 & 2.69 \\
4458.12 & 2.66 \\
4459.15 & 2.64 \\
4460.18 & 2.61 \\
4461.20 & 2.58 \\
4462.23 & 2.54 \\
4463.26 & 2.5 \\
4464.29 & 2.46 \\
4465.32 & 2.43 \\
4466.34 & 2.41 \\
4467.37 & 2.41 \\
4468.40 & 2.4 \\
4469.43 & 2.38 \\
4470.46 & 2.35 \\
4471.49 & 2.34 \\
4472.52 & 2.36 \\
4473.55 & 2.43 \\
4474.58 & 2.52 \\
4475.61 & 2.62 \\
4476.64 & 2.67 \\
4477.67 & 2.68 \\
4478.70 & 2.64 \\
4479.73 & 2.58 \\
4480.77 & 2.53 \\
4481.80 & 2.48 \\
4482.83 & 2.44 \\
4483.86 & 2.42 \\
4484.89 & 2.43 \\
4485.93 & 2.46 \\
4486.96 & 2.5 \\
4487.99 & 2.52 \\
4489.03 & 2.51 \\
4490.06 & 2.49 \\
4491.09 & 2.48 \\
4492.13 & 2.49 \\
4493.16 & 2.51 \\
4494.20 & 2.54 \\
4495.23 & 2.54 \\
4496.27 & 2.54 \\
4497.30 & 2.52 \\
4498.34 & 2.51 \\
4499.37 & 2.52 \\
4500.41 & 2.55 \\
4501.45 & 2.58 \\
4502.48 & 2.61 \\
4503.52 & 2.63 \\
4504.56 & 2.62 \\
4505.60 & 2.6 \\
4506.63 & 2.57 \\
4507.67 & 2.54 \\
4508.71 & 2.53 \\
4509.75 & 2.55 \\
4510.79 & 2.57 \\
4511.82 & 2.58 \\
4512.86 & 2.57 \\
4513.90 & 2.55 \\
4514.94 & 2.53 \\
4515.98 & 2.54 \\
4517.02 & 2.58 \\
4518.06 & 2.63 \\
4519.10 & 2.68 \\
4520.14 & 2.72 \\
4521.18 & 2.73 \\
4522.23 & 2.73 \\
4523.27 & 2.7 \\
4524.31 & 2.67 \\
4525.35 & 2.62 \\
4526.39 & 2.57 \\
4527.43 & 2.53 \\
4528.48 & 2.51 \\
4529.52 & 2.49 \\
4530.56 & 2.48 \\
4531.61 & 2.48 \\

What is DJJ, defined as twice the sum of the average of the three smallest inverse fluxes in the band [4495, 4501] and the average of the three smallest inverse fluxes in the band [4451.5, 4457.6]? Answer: 1.53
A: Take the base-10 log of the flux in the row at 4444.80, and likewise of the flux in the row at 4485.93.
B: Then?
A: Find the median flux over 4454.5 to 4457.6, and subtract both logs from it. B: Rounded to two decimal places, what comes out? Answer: 1.94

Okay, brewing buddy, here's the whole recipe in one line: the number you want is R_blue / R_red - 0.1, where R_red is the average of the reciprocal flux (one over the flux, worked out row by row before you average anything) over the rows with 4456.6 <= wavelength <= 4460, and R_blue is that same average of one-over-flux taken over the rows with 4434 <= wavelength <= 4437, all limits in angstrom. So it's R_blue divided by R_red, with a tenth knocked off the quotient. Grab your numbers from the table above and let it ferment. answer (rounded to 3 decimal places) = 1.000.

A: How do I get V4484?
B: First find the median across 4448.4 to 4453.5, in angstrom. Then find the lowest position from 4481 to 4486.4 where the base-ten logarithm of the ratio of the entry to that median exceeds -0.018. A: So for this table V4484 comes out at 4481.80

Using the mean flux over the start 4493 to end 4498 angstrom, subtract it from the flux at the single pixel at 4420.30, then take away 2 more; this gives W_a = -2.06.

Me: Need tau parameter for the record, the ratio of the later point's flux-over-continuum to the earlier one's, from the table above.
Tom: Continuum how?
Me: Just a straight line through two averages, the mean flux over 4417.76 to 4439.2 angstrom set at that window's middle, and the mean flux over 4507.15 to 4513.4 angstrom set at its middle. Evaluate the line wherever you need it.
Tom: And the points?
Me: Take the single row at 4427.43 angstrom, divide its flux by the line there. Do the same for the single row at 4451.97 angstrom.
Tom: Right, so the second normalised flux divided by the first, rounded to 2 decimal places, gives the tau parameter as 1.04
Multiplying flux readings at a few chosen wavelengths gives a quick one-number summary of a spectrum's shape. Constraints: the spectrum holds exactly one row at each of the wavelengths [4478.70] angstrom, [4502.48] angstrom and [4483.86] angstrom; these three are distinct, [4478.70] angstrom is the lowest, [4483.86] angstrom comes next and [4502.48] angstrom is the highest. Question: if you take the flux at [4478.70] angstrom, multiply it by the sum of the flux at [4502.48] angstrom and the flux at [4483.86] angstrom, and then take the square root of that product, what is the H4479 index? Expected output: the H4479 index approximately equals 3.64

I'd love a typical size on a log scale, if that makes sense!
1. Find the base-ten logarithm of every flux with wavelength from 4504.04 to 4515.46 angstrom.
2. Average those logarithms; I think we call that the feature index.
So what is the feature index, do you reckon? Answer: 0.409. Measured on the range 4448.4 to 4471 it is 0.405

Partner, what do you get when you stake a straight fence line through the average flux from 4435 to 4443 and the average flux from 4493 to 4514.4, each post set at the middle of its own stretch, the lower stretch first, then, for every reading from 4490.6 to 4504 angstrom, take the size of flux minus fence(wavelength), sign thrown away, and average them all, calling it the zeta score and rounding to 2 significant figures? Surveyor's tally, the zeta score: 0.028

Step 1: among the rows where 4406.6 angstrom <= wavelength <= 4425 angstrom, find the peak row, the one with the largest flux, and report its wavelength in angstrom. 4420.30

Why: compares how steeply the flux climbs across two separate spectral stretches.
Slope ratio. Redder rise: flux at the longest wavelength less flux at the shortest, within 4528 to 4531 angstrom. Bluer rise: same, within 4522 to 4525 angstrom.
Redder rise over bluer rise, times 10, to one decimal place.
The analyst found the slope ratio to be 5.0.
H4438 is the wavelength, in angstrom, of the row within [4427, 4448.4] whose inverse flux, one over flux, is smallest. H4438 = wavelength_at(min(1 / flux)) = 4447.87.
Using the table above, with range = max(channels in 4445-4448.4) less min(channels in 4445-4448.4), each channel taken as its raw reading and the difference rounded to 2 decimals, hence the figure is 0.10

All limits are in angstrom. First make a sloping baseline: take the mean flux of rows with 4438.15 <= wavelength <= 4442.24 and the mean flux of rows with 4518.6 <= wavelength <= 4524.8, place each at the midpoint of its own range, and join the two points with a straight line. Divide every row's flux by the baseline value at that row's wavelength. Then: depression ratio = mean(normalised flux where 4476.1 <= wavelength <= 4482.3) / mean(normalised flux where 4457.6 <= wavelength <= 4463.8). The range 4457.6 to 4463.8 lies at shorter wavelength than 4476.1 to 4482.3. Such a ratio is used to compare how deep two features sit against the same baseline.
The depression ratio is 0.978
